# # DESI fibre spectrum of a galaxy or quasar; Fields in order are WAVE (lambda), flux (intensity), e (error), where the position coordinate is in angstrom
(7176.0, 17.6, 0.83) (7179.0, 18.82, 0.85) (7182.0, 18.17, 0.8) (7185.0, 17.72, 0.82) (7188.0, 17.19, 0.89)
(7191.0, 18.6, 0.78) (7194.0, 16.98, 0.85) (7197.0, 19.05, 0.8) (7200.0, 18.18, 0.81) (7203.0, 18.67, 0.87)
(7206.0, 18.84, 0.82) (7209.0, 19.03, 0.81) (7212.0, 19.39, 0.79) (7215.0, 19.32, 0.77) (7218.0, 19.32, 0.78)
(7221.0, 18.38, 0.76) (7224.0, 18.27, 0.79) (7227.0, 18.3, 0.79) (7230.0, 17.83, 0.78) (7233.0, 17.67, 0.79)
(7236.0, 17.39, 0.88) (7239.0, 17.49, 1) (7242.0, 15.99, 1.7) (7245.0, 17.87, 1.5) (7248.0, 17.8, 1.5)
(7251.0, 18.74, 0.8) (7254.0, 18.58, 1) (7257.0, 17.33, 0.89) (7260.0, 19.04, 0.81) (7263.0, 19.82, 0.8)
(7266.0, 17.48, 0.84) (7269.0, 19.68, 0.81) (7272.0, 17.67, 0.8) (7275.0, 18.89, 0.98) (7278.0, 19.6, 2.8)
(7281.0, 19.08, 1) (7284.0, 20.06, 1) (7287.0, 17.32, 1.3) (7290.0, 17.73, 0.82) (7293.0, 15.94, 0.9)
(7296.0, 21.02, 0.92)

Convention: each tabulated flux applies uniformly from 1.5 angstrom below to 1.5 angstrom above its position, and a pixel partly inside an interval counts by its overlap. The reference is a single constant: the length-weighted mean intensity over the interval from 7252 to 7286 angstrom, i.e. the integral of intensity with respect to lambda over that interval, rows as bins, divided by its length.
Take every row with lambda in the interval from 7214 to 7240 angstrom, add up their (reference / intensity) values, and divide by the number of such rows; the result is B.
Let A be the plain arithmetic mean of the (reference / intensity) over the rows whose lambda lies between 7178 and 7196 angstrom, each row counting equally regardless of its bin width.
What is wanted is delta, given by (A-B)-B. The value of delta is -1.02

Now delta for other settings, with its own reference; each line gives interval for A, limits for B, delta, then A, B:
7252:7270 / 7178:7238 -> -1.04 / 1.01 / 1.03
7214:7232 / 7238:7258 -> -1.12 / 1.01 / 1.07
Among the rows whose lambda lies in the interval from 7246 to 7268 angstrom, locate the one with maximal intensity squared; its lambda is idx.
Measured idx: 7263.0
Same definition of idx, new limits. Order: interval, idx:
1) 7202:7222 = 7212.0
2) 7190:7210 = 7197.0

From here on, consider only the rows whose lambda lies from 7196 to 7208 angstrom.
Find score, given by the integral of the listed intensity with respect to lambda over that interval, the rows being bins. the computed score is 224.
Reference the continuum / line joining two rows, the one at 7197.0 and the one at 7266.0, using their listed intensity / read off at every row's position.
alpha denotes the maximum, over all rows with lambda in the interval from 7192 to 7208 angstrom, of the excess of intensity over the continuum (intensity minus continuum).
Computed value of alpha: 0.0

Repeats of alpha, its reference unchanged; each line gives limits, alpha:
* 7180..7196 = -0.6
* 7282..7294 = 3.0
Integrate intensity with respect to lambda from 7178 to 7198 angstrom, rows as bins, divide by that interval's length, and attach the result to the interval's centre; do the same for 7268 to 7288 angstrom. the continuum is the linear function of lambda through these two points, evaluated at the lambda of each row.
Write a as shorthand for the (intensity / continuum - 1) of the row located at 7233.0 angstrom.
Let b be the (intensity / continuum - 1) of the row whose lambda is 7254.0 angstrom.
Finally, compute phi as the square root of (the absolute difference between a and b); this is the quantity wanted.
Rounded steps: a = -0.04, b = -0.006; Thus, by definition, 0.20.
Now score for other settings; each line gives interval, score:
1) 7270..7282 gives 226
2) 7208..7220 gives 231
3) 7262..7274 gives 223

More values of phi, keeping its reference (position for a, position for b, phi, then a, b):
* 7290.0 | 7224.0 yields 0.25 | -0.07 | -0.006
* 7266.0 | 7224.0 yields 0.25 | -0.07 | -0.006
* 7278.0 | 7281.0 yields 0.17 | 0.04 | 0.007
